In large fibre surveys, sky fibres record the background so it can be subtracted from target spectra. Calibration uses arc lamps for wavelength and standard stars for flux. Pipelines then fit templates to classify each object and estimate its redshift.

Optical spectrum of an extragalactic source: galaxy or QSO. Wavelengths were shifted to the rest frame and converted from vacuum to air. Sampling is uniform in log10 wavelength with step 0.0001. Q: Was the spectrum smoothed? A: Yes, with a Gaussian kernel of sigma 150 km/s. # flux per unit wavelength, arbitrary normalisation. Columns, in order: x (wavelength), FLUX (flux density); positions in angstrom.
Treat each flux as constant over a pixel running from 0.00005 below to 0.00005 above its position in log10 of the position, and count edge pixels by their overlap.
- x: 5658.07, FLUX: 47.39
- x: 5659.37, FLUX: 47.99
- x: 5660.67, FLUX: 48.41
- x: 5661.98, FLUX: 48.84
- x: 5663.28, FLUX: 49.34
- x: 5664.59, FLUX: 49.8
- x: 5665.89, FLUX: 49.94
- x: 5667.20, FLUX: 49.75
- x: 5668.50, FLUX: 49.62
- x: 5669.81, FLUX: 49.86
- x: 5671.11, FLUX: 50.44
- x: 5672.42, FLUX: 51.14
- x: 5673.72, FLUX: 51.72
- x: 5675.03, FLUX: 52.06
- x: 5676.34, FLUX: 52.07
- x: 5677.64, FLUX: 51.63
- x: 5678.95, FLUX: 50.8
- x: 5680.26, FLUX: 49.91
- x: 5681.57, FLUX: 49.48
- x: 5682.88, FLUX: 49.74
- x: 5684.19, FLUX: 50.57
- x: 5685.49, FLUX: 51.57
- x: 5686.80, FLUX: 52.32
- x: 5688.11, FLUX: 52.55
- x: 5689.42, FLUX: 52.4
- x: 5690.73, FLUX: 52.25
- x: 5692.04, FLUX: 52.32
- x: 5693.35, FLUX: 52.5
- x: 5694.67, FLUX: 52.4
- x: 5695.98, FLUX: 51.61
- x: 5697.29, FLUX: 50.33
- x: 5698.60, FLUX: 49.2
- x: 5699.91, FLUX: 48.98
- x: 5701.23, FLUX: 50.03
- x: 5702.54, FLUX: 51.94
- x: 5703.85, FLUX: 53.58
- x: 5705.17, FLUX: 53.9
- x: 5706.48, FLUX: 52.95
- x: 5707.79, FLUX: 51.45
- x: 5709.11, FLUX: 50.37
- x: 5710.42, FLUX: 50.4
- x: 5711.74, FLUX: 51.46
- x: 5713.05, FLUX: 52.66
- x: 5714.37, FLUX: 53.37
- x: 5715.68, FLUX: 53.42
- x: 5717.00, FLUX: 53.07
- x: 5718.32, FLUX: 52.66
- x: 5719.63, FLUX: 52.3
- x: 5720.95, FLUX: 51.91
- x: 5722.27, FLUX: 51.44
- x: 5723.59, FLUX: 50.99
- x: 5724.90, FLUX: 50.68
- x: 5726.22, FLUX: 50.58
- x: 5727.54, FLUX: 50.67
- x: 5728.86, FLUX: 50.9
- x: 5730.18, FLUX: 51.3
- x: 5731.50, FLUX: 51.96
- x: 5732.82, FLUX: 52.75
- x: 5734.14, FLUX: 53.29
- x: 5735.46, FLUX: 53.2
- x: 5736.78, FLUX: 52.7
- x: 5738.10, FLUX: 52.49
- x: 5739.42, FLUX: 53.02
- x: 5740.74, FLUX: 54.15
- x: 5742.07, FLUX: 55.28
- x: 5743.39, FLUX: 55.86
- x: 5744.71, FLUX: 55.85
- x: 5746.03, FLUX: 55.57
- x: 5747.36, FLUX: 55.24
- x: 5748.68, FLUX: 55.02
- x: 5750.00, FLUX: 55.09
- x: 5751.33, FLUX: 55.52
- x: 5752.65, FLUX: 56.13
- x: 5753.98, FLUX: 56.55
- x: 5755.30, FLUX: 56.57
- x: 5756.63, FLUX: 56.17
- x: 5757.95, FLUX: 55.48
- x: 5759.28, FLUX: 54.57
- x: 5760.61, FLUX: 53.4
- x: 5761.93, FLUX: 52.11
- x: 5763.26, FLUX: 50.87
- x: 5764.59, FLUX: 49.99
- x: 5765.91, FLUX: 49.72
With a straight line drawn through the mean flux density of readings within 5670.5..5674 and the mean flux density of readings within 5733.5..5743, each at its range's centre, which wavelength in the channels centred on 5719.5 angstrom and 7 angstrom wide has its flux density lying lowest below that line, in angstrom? 5722.27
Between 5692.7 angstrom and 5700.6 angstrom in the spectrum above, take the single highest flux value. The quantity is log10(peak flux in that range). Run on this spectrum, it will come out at 1.72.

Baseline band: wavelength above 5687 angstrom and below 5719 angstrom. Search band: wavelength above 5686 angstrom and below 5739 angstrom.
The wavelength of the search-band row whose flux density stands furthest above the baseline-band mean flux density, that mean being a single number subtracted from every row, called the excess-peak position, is 5705.17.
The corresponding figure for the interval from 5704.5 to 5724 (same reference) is 5705.17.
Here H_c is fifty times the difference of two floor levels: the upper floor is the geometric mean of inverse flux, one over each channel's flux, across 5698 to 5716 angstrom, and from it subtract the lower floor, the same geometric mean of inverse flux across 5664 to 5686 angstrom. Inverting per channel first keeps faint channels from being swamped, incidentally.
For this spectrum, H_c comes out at -0.021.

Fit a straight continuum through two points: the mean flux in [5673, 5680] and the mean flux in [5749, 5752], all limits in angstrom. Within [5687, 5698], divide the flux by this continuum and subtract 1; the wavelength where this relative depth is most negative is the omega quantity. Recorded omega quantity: 5697.29 angstrom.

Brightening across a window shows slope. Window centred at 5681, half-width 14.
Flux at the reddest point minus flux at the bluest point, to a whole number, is 3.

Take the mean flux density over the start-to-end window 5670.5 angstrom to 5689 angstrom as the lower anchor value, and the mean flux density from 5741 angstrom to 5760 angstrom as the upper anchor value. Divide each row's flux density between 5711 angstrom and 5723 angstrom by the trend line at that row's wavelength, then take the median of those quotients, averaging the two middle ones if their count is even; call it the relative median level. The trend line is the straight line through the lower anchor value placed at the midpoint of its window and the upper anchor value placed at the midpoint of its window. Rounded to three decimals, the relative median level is 0.983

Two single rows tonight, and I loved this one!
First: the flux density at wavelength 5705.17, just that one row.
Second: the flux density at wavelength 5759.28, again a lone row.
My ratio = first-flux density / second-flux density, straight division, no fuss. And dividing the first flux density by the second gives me 0.99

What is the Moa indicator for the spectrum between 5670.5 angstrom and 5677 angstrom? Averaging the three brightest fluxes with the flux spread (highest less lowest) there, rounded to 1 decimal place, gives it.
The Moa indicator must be 26.8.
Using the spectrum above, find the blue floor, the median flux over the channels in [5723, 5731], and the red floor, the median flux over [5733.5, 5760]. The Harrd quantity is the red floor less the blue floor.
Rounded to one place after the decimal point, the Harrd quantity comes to 4.5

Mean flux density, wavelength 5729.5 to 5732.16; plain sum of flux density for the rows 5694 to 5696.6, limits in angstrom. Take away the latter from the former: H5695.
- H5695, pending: -52.4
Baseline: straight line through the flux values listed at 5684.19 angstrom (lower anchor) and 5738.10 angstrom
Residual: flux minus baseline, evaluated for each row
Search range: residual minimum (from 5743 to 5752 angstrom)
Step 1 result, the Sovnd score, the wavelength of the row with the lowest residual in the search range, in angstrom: 5748.68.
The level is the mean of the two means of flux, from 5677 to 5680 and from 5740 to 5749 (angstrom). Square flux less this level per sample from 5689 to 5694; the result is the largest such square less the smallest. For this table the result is 0.4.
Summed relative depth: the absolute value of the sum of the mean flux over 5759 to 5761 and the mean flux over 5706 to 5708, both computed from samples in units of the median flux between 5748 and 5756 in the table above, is 1.90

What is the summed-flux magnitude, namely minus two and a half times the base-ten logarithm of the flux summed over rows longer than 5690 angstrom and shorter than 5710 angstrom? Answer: -7.22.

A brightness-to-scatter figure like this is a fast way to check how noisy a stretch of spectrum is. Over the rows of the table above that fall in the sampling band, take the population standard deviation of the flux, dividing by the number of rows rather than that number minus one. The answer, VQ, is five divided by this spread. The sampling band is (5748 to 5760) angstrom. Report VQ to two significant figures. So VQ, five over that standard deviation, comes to 7.4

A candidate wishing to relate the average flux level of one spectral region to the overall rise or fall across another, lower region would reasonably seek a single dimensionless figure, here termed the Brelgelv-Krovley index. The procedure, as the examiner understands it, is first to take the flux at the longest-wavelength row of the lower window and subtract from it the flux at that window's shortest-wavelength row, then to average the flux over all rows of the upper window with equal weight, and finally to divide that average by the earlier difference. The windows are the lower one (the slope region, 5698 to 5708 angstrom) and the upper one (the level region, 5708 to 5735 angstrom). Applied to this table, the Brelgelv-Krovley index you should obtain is 23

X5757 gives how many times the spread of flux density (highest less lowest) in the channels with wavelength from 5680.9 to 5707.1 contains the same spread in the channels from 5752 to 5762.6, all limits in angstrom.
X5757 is 1.10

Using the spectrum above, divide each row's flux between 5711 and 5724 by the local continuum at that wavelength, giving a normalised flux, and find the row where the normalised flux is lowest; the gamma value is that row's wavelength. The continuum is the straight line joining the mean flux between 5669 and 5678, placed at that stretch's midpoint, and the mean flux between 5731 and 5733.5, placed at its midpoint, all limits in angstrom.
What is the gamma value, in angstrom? 5723.59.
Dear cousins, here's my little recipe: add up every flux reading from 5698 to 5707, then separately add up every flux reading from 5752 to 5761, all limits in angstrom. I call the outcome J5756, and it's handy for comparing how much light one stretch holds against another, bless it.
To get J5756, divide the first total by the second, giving 0.93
